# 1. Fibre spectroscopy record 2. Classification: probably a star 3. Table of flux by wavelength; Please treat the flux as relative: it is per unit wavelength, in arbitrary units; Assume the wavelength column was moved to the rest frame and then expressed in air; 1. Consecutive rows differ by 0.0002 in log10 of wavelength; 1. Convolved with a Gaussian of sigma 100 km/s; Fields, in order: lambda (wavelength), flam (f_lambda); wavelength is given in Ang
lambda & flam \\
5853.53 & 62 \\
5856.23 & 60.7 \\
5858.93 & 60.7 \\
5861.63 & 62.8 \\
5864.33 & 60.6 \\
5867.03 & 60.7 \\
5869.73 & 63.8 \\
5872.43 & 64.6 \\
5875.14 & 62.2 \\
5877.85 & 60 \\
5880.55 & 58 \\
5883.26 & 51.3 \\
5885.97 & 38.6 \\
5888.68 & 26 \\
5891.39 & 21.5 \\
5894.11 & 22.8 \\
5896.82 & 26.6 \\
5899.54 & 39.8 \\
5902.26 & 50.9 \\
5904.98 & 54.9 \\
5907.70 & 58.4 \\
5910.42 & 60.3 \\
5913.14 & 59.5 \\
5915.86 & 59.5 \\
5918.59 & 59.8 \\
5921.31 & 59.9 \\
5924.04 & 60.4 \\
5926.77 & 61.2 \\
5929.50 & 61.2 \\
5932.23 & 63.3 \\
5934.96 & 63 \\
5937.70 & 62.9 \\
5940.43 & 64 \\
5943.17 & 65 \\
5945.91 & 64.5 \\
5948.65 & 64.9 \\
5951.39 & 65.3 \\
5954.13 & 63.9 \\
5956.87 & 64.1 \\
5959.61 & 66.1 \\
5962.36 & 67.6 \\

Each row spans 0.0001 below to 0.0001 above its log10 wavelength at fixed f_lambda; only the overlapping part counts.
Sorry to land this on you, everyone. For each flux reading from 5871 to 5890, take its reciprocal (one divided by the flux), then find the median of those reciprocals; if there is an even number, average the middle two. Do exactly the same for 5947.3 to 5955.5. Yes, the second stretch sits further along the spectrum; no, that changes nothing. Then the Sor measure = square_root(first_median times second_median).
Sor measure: 0.0163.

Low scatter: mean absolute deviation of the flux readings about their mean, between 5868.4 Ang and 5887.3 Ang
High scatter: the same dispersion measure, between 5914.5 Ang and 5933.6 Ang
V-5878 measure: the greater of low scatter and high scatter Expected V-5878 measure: 7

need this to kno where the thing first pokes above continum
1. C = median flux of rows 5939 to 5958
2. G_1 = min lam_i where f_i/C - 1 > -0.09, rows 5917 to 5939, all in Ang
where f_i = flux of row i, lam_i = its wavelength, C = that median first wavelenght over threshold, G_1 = 5918.59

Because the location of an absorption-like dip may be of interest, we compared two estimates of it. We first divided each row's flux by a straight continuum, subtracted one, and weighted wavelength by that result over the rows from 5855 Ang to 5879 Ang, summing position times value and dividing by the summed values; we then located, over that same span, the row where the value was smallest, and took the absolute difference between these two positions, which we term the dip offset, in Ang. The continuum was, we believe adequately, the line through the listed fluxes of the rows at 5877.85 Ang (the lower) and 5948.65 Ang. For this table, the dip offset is 11.2 Ang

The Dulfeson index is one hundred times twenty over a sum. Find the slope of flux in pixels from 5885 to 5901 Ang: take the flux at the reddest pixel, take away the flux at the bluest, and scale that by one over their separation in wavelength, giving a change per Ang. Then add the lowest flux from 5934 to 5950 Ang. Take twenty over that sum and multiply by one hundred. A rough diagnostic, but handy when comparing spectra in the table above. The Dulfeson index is 32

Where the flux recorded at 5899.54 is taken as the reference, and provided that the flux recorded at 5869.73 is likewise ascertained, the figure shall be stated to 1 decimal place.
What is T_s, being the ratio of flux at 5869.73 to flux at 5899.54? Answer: 1.6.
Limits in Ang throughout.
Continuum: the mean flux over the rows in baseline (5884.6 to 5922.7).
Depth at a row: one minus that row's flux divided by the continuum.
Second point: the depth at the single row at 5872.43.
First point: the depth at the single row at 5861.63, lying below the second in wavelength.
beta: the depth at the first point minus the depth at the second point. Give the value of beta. 0.04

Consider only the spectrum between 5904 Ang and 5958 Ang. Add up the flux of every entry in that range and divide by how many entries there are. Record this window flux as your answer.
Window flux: 62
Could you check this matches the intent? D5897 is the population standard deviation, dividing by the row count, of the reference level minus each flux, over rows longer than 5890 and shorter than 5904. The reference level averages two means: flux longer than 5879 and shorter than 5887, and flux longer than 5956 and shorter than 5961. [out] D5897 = 11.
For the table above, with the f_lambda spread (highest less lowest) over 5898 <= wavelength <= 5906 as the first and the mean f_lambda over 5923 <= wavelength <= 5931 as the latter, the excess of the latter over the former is 46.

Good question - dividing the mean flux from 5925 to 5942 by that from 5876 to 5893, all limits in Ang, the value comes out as 1.5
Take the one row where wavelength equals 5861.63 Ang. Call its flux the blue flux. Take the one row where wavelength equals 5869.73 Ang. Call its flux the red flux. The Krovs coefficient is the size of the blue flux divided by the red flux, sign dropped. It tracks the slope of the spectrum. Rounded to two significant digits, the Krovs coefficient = 0.98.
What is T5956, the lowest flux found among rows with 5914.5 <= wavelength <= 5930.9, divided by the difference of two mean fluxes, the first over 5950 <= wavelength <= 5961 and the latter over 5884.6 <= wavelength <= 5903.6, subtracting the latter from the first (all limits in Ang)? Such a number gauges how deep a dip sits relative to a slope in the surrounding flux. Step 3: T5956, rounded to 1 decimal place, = 1.8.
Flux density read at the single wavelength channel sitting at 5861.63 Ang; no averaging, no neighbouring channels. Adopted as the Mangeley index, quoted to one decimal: 62.8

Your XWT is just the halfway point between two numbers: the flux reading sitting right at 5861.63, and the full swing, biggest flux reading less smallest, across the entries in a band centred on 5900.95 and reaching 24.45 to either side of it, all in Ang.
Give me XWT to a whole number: 51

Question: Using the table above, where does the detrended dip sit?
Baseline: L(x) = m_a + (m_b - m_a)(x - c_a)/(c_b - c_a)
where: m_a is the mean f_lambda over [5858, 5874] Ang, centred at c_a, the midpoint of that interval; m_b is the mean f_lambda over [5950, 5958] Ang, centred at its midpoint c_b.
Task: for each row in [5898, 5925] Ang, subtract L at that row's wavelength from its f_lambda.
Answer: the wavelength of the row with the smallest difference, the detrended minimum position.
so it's 5899.54 Ang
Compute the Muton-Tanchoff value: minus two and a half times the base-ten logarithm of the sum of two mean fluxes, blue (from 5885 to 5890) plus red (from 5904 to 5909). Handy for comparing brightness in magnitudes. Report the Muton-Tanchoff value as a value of -4.87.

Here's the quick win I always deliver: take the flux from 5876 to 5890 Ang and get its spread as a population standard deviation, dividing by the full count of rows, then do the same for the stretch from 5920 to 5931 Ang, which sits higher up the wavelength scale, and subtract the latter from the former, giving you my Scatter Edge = 12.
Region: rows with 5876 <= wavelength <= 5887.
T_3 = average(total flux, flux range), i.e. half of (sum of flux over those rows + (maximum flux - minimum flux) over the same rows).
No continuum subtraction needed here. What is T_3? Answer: 115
